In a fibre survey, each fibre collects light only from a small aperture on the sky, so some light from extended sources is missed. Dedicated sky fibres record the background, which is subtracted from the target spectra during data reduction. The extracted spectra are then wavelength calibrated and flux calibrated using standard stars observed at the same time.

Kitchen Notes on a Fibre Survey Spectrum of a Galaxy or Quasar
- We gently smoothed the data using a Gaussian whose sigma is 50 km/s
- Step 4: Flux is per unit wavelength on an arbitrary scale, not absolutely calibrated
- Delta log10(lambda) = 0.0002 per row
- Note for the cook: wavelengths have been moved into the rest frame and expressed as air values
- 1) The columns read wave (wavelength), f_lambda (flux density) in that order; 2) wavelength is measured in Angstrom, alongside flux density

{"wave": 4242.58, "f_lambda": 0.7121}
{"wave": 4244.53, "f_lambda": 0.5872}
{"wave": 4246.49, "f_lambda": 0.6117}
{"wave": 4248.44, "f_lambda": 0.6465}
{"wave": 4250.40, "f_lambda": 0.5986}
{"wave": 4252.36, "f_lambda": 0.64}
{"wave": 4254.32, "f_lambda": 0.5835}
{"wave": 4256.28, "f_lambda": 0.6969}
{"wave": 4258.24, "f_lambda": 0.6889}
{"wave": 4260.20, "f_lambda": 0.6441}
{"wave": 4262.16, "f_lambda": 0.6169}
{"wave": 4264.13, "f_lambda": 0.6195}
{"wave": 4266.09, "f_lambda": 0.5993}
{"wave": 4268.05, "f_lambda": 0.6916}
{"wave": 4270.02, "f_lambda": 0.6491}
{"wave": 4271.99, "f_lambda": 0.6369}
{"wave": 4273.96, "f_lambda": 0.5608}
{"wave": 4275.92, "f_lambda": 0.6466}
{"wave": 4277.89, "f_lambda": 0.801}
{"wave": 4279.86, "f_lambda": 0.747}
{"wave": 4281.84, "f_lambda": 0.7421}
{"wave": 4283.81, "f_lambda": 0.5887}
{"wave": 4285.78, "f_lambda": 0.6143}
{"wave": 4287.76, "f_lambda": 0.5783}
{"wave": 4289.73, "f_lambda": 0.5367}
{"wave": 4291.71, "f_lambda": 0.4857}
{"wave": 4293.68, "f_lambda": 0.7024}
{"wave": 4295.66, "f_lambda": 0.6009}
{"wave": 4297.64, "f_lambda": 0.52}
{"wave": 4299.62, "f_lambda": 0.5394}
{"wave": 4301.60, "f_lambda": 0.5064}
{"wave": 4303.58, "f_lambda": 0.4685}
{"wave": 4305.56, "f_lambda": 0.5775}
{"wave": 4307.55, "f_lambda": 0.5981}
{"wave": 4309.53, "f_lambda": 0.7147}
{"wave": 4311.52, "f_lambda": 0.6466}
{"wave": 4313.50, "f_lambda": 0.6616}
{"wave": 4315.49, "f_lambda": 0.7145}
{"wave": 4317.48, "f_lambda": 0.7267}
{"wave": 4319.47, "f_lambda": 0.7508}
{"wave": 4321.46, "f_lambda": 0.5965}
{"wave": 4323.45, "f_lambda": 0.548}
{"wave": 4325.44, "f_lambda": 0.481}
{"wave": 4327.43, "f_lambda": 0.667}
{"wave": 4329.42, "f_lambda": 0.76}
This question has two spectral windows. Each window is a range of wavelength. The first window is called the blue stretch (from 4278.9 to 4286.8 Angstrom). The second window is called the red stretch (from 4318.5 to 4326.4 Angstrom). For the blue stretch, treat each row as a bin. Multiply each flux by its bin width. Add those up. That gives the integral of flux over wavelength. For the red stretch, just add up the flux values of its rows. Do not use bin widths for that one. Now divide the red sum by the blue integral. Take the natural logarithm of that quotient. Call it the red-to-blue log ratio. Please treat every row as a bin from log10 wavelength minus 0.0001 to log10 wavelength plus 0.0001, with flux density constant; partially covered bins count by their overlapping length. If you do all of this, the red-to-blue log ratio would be -0.80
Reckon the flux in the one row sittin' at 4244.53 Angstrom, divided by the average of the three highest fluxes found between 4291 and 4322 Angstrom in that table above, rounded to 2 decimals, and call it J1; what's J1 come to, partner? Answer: 0.80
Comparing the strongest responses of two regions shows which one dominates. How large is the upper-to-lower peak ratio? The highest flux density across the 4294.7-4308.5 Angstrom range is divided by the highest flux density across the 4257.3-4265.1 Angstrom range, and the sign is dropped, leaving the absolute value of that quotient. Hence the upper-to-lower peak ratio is 0.87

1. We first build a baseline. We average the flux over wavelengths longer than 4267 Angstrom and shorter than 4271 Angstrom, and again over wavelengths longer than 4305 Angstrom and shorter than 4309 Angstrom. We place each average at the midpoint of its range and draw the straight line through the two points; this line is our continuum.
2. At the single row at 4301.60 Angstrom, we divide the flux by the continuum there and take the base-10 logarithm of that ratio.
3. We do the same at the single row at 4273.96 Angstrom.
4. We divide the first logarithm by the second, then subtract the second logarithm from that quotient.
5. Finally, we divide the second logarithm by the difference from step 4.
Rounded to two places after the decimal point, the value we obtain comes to -0.06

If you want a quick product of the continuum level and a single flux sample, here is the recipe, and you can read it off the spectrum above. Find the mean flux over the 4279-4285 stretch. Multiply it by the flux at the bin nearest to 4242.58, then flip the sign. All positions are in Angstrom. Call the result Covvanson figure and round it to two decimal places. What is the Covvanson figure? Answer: -0.49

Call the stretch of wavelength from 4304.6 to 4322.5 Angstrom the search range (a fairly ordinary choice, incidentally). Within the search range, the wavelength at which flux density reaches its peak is 4319.47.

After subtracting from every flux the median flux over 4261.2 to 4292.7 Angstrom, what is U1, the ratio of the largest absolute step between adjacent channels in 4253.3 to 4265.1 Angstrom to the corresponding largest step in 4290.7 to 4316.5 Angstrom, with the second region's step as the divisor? 0.52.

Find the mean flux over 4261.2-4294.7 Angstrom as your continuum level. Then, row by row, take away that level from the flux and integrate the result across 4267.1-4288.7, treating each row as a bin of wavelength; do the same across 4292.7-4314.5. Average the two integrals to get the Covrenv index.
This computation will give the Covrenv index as -0.2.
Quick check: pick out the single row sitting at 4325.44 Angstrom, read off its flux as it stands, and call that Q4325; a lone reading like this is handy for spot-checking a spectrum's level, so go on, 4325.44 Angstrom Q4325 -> 0.481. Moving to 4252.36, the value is 0.64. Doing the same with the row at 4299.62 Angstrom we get 0.5394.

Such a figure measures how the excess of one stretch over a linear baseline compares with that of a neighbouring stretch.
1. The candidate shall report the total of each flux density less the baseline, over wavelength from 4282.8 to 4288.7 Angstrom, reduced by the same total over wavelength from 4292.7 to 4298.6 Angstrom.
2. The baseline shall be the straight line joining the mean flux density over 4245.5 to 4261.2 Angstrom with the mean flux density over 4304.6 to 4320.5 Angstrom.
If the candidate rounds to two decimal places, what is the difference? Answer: -0.02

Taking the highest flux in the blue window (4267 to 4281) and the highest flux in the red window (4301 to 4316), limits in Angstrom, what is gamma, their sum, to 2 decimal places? 1.52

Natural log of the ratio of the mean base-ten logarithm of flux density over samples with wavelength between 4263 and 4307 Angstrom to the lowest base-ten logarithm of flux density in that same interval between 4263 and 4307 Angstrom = -0.41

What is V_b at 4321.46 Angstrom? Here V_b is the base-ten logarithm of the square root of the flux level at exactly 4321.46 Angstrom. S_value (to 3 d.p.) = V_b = -0.112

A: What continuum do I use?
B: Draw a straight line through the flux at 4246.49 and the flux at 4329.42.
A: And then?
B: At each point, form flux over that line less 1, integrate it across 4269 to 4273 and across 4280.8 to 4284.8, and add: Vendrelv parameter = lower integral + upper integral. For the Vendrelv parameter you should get -0.1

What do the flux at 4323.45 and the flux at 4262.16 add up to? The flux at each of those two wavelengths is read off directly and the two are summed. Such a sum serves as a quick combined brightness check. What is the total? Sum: 1.16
